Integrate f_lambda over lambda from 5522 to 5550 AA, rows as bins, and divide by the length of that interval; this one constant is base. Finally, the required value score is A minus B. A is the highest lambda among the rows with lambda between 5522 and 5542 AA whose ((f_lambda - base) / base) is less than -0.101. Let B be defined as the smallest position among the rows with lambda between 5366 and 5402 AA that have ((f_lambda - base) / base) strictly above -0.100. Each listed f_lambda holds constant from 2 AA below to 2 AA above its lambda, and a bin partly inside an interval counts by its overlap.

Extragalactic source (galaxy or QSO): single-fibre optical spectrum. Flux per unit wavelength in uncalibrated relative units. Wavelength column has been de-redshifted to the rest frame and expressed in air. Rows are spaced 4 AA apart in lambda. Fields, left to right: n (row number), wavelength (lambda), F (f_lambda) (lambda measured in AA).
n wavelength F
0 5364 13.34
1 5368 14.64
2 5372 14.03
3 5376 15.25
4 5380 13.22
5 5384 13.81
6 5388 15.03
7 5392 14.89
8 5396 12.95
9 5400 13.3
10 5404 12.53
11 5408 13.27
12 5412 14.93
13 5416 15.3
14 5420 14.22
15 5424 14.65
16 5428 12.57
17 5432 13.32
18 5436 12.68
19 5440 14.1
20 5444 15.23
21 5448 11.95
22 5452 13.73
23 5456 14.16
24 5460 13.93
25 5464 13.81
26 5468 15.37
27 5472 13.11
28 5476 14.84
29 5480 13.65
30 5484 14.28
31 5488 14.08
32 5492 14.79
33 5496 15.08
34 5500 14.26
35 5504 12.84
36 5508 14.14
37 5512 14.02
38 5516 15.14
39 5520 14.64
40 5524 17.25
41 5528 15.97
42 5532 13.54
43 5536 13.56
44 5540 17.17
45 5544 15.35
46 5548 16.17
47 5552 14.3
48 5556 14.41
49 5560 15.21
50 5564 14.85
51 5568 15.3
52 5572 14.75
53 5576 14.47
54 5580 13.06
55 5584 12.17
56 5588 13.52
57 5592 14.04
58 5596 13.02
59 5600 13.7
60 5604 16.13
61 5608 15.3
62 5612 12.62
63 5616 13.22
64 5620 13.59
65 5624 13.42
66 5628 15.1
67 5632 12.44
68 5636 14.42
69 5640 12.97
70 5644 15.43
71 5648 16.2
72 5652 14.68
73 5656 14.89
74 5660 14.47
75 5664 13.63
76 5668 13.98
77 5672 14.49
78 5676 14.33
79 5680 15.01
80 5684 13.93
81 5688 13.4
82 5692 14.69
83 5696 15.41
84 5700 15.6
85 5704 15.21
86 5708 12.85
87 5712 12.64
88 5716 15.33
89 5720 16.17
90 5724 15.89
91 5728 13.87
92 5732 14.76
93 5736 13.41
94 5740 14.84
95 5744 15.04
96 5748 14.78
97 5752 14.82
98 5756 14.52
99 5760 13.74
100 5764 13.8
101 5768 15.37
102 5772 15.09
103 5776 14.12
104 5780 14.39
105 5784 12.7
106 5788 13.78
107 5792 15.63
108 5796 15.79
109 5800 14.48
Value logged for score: 168 AA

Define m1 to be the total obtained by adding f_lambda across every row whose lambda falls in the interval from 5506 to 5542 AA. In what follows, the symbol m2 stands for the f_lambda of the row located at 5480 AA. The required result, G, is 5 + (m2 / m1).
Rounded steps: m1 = 135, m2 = 13.65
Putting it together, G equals 5.10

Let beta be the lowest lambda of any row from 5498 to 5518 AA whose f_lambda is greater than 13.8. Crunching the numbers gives 5500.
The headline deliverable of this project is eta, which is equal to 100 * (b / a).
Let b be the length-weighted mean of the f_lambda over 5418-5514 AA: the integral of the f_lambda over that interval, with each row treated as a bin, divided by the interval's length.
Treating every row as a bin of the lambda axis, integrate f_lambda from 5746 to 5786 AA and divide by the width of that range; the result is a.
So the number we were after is 97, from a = 14.3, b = 14.0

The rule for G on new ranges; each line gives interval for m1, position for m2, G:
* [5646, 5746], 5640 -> 5.04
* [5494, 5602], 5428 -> 5.03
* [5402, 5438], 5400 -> 5.11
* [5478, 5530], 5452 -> 5.07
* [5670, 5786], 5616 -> 5.03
